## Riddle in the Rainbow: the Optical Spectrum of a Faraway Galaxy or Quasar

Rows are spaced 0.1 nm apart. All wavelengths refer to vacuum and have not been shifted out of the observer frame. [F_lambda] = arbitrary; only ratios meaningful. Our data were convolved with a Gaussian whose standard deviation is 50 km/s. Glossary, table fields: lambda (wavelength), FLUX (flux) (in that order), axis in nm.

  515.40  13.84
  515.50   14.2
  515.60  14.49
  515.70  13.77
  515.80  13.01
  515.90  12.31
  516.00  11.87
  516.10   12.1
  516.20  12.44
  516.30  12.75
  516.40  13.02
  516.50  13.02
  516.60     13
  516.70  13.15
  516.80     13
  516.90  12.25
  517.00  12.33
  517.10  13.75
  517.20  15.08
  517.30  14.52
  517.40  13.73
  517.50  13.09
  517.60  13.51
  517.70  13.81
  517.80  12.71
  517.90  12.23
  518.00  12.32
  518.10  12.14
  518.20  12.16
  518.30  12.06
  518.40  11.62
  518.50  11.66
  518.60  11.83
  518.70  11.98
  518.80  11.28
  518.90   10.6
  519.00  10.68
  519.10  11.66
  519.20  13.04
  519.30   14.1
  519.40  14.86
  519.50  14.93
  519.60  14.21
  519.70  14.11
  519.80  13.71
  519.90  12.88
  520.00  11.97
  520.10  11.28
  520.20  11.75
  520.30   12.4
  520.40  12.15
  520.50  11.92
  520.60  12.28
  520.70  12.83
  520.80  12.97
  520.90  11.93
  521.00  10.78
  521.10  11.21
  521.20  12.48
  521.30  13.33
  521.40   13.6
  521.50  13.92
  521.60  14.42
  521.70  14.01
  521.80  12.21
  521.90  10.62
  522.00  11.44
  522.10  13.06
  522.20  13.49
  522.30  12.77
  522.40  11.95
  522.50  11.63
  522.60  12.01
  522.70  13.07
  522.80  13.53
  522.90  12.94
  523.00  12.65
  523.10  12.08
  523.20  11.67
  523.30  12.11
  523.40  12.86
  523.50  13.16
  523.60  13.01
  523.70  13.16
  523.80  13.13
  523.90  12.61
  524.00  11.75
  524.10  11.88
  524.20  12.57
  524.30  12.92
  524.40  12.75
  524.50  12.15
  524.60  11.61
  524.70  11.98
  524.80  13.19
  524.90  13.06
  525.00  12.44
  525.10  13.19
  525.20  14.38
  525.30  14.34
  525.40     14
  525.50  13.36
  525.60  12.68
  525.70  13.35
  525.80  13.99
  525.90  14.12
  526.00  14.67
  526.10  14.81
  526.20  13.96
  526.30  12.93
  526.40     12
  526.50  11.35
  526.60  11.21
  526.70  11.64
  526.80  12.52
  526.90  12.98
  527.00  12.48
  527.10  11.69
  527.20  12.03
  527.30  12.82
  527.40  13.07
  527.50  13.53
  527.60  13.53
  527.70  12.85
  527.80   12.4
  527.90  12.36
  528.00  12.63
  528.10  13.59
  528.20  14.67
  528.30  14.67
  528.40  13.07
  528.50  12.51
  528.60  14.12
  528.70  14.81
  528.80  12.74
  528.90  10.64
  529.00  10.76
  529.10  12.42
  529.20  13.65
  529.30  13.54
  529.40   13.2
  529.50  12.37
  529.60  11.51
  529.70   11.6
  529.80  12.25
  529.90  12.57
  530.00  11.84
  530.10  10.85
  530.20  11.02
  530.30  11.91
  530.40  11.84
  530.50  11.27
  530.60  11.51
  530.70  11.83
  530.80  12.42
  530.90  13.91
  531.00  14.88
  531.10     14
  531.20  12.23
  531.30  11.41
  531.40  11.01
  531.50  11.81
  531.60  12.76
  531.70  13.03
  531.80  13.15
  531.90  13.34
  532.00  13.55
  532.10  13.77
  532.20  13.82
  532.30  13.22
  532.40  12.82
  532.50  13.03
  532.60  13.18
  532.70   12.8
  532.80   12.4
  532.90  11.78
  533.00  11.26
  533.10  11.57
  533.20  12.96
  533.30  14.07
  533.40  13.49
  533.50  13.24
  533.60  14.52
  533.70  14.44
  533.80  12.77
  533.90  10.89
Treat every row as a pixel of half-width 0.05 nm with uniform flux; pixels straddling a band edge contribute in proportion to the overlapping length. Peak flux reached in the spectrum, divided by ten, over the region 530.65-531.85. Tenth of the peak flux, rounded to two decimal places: 1.49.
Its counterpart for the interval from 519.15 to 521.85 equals 1.49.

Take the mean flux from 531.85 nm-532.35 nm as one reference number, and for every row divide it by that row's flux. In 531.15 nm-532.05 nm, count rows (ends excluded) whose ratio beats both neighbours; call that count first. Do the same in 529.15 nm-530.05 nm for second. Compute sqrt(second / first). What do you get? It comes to 1.0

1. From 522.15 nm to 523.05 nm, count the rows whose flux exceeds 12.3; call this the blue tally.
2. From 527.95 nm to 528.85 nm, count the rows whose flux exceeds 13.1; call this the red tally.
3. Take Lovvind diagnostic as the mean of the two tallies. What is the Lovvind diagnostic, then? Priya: 5.5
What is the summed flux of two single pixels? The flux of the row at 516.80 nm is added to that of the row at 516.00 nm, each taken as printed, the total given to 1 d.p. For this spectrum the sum 24.9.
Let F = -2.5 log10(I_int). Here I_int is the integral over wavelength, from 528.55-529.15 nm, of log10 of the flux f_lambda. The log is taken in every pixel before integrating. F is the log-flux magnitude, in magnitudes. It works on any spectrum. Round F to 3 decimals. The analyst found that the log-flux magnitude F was 0.455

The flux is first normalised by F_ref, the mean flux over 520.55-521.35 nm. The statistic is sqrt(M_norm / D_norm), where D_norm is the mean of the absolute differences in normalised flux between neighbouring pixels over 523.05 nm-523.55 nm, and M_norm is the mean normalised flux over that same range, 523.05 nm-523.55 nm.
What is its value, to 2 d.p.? 5.10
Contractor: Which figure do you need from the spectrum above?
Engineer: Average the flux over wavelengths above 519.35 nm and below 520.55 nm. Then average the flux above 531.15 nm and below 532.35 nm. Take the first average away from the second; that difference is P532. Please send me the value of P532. -0.3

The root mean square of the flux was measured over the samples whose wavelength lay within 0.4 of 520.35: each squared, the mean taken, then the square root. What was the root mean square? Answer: 12.1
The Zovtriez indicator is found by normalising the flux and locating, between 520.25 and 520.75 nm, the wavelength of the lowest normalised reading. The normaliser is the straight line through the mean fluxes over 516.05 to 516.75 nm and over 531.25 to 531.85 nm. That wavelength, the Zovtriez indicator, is 520.50 nm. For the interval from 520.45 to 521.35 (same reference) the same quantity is 521.00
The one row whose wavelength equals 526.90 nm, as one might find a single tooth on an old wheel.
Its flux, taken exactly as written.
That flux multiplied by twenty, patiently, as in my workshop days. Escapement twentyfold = 260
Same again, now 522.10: 261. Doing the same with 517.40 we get 275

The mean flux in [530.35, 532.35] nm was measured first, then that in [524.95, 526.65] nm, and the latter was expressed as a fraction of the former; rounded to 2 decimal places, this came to 1.05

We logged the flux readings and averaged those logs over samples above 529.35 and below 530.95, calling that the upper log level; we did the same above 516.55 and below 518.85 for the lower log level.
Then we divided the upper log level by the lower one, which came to 0.98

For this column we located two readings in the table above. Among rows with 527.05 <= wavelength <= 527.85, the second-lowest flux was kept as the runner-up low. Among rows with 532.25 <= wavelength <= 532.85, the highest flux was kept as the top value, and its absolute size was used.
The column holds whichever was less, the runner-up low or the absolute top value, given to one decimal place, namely 12.0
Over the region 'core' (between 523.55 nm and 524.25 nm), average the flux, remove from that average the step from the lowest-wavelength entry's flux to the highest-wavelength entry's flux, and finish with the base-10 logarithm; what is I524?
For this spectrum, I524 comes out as 1.11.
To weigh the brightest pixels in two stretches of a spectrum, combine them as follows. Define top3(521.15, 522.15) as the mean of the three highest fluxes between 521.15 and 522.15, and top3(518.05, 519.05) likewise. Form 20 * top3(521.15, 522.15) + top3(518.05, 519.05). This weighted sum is 294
